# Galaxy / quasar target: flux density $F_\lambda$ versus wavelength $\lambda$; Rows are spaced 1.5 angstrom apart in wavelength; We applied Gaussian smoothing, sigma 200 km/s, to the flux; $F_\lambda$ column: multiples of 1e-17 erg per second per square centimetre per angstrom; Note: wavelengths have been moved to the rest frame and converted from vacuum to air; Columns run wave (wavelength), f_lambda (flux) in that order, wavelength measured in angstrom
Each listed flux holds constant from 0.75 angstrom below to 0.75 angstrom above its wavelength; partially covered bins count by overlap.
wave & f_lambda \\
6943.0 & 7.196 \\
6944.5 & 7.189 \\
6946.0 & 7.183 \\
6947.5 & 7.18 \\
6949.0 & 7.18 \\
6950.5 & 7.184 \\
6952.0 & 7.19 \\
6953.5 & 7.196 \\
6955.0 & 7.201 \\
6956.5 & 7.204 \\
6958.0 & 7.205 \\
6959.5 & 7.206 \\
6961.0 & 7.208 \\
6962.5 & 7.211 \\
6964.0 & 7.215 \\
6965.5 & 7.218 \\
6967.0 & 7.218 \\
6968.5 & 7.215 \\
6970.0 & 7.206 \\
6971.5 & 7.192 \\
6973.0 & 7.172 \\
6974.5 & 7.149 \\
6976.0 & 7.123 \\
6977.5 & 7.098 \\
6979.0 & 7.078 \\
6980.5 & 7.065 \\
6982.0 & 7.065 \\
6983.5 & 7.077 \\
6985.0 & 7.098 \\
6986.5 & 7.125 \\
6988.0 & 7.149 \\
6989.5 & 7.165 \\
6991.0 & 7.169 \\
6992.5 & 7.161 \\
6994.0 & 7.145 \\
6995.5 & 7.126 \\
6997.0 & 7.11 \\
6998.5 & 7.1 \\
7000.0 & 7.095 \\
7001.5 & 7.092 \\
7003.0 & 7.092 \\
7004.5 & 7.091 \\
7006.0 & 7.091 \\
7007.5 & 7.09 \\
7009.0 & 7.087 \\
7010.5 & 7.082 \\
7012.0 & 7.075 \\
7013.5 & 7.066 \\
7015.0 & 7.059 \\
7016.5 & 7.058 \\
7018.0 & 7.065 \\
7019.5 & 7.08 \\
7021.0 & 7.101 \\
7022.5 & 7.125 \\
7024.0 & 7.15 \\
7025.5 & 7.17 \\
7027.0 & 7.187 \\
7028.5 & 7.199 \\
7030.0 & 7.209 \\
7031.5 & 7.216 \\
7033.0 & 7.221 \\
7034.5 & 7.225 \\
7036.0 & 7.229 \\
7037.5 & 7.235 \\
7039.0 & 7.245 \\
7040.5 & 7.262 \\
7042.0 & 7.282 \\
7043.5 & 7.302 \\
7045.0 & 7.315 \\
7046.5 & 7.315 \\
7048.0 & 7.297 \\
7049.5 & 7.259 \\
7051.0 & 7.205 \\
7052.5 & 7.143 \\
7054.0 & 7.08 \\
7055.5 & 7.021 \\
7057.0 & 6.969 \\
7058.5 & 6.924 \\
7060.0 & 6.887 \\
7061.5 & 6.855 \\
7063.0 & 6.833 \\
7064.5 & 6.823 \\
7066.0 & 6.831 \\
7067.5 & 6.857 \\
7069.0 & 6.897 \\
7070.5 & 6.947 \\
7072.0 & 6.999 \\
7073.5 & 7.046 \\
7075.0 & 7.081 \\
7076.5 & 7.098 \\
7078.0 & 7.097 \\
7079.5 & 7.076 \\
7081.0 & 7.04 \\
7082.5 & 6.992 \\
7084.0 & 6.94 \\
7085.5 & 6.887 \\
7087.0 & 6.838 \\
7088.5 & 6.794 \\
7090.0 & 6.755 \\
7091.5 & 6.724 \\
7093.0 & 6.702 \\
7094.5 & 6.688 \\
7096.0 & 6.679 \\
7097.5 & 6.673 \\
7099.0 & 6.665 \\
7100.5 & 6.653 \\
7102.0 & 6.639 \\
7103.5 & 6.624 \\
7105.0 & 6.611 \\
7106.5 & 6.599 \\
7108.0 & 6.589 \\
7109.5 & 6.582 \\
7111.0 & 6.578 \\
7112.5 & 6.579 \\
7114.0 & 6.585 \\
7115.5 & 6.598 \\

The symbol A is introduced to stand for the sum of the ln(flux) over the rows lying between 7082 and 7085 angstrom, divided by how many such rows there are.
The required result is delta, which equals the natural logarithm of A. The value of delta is 0.663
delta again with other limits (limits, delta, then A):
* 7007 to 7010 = 0.672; 1.96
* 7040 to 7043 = 0.685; 1.98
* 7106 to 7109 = 0.635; 1.89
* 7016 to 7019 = 0.670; 1.95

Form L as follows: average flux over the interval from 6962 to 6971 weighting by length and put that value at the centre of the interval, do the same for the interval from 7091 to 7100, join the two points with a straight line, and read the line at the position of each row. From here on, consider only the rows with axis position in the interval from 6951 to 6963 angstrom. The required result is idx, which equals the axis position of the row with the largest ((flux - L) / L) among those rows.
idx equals 6962.5 angstrom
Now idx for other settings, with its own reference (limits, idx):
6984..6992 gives 6991.0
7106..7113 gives 7112.5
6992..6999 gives 6992.5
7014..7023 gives 7022.5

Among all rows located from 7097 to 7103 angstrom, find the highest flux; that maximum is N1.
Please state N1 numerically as 6.673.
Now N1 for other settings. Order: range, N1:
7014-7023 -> 7.125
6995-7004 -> 7.126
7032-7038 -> 7.235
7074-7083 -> 7.098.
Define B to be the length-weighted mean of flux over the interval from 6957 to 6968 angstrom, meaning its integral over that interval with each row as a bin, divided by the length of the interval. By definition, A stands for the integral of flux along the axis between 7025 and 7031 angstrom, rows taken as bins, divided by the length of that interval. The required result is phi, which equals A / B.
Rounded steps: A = 7.19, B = 7.21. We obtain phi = 1.00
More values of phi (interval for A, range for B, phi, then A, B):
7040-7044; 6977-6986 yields 1.03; 7.28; 7.08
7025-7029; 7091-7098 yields 1.07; 7.19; 6.69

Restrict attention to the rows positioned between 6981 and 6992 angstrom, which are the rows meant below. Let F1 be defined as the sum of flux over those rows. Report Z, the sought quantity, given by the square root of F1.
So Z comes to 7.06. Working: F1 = 49.8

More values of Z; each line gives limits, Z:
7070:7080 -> 7.02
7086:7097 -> 6.87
